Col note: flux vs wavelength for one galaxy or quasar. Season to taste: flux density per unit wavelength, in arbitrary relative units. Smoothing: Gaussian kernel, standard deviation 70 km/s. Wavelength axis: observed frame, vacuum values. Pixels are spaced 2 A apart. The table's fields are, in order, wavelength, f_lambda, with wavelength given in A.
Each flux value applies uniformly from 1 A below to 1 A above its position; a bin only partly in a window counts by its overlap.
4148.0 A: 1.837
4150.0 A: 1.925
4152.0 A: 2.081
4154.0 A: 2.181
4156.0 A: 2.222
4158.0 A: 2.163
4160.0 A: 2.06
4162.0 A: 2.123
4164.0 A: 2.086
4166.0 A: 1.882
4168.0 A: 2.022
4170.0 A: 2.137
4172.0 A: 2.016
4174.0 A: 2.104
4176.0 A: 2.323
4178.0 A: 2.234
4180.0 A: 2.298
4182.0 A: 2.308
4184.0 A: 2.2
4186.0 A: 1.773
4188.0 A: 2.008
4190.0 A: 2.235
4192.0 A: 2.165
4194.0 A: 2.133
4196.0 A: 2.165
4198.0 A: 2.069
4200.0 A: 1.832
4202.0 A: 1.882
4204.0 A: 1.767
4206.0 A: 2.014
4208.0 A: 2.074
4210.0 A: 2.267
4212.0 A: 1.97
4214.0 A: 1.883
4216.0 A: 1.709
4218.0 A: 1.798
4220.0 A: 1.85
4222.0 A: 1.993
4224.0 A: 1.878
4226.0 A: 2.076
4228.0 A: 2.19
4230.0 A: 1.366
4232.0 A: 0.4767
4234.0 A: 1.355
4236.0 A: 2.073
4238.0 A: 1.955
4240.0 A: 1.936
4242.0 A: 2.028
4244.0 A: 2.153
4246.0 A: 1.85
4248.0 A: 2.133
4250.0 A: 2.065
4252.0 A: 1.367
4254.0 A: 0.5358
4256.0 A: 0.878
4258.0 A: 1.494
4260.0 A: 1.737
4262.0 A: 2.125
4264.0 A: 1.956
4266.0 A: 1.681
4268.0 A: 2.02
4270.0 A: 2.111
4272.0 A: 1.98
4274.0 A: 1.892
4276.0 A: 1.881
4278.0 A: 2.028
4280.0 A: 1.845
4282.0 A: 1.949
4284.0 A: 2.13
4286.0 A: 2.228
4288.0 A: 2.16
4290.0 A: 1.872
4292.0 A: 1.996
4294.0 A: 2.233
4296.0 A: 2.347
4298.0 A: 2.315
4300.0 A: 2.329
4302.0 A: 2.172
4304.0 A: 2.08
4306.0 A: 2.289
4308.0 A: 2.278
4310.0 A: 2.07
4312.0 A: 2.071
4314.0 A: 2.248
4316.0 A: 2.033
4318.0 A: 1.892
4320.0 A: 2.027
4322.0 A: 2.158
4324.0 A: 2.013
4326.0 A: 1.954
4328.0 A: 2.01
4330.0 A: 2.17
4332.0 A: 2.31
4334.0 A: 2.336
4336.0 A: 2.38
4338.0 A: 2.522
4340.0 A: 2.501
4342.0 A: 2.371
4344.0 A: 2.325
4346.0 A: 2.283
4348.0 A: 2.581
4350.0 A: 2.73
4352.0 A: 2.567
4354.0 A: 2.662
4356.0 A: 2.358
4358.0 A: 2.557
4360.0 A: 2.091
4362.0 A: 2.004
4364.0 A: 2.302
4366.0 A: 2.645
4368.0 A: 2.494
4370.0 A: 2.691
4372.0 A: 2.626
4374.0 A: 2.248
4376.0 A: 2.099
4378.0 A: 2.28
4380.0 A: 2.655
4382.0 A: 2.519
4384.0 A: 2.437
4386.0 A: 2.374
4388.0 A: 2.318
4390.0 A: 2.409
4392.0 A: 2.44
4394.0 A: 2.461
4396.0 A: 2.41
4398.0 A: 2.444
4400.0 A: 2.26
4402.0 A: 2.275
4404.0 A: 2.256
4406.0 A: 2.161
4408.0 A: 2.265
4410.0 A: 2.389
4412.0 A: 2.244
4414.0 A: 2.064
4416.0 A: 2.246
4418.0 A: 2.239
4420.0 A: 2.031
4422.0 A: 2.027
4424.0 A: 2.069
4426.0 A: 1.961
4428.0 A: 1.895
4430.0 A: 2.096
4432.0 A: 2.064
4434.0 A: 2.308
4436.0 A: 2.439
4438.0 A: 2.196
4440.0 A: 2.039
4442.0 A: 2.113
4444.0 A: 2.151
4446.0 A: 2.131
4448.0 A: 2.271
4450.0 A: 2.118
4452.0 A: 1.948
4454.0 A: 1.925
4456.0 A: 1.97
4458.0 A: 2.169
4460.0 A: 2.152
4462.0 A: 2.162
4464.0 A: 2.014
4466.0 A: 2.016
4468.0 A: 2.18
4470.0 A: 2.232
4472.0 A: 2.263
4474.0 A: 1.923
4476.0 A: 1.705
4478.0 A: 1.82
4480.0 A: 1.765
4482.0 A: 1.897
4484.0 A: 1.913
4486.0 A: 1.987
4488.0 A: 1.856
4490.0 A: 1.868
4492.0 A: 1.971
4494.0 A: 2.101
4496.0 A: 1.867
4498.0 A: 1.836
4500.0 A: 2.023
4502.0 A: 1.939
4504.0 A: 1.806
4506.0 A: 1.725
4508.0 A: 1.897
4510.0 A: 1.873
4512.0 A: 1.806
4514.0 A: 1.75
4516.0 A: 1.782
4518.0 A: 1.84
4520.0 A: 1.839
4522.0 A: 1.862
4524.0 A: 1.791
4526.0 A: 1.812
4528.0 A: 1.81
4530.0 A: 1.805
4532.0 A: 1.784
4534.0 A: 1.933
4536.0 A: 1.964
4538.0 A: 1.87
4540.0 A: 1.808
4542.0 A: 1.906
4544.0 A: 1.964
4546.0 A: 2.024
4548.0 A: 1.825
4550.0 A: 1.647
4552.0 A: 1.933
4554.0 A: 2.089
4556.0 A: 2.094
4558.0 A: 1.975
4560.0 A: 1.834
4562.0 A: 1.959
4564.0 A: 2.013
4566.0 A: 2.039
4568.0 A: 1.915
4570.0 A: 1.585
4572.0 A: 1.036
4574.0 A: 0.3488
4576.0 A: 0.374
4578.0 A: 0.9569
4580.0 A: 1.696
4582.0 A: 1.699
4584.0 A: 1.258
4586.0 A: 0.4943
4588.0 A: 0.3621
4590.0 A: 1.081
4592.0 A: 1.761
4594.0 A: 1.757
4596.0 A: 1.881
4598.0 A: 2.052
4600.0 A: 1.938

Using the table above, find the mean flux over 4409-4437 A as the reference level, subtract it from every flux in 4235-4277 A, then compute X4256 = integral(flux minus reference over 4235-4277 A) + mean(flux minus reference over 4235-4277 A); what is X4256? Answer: -15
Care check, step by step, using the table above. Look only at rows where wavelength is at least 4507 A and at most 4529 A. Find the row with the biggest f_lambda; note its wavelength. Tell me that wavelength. 4508.0 A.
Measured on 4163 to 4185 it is 4176.0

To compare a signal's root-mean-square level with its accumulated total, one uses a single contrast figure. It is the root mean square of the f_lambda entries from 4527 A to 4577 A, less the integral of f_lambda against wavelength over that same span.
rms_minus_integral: -85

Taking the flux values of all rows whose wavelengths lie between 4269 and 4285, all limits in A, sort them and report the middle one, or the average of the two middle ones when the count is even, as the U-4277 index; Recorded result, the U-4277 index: 1.96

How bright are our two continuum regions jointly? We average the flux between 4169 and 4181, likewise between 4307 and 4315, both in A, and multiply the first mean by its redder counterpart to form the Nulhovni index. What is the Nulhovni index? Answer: 4.7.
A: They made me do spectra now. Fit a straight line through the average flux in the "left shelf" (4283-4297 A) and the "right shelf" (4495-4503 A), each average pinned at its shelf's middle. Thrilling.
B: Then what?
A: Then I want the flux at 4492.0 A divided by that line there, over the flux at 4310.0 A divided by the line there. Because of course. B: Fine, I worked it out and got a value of 1.05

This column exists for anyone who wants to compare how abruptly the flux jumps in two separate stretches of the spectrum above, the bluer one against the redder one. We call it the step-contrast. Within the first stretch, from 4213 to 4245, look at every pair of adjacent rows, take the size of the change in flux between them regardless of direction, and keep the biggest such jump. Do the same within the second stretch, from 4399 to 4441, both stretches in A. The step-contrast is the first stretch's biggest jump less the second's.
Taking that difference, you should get 0.65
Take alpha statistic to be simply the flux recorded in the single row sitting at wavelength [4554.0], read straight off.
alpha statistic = 2.089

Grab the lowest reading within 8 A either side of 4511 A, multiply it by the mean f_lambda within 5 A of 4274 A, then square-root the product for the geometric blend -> 1.85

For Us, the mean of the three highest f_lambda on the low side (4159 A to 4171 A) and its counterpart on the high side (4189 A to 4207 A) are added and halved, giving 2.15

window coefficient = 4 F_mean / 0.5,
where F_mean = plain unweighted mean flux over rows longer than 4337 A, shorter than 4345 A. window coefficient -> 19.4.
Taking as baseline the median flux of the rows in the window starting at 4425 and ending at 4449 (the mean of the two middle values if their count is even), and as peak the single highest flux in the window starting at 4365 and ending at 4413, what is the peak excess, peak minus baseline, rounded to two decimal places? 0.57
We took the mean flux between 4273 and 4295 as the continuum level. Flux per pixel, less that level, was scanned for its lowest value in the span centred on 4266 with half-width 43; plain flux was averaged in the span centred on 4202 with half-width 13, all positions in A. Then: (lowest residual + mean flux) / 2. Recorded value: 0.25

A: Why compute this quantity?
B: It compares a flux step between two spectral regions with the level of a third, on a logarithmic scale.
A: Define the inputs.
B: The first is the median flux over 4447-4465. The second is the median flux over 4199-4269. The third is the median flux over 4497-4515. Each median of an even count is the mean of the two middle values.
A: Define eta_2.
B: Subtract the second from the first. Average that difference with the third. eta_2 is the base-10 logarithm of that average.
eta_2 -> 0.015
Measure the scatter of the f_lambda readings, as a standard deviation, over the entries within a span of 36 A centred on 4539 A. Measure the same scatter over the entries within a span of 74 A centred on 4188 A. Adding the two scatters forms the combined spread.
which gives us 0.28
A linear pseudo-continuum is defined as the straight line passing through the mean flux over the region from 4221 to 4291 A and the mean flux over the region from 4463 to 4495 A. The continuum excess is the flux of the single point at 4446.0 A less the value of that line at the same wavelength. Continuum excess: 0.18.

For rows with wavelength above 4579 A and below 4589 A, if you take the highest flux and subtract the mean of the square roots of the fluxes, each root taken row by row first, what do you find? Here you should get 0.69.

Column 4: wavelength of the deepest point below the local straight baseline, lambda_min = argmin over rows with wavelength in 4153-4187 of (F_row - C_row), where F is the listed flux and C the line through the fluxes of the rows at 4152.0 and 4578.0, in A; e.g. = 4186.0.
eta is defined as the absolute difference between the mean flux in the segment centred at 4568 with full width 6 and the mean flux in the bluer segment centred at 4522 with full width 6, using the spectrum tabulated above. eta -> 0.0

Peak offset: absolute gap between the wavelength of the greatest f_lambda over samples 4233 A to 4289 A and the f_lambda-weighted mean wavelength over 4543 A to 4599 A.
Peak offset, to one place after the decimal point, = 282.6 A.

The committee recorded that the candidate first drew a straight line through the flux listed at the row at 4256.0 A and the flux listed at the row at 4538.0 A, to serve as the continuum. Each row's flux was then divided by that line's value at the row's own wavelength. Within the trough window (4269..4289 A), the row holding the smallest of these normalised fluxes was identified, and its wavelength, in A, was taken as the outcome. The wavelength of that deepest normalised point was 4280.0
